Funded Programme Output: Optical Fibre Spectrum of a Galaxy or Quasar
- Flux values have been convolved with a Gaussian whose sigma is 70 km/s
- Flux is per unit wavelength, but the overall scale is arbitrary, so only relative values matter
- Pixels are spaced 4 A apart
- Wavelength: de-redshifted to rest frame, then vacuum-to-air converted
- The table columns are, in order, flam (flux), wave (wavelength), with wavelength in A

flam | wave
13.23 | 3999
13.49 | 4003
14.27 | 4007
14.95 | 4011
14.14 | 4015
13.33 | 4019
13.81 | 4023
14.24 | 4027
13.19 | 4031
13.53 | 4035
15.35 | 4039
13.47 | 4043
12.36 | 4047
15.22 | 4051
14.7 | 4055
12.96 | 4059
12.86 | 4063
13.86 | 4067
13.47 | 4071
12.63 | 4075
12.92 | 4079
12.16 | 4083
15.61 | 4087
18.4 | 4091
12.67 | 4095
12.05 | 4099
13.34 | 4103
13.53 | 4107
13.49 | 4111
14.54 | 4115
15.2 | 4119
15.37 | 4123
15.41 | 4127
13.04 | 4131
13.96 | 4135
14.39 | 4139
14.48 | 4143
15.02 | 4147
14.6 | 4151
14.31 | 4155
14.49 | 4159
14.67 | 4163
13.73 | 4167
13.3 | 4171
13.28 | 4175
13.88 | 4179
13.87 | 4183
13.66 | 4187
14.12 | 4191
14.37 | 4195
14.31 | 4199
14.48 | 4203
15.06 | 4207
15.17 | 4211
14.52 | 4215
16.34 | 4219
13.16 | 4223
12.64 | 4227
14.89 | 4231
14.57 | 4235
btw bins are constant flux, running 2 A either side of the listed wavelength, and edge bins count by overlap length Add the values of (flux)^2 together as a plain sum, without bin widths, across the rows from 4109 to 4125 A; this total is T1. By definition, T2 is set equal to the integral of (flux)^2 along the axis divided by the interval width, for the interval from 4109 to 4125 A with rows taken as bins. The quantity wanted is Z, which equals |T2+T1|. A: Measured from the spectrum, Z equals 1076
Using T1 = 861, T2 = 215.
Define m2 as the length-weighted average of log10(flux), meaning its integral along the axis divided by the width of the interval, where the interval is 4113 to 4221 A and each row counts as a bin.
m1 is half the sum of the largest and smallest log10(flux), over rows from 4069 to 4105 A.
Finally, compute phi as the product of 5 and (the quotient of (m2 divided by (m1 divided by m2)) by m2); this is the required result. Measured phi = 4.94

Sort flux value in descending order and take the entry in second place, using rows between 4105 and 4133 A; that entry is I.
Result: 15.37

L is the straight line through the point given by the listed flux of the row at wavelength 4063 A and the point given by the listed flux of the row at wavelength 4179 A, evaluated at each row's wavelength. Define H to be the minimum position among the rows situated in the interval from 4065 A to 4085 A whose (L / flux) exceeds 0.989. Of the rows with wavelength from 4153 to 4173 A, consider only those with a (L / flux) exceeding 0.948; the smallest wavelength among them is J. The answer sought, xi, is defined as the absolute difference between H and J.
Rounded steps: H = 4075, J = 4155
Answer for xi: 80 A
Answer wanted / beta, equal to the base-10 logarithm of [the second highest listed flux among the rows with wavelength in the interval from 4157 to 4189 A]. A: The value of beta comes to 1.16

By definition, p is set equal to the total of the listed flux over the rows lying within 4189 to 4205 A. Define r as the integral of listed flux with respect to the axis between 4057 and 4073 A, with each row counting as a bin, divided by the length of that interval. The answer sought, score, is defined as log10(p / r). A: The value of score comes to 0.635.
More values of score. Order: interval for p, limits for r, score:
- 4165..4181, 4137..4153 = 0.569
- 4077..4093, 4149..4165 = 0.610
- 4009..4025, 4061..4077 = 0.629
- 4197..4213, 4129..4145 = 0.626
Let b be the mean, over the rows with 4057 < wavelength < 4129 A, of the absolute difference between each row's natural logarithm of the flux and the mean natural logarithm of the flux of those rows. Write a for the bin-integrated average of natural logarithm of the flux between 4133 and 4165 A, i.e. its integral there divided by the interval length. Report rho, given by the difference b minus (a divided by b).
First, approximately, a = 2.67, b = 0.085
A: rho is -31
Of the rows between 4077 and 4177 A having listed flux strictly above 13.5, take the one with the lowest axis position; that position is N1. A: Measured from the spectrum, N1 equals 4087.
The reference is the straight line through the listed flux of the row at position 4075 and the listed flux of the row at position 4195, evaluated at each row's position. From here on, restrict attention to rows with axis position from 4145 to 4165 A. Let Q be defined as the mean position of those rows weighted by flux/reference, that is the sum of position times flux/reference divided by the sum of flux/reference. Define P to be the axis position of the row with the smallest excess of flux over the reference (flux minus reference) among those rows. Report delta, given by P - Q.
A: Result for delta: 0.1 A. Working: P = 4155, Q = 4154.9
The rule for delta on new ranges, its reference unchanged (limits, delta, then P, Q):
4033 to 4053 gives 4.0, 4047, 4043.0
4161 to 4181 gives 4.2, 4175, 4170.8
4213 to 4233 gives 4.2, 4227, 4222.8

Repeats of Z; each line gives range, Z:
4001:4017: 1011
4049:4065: 976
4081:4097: 1113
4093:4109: 833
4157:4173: 988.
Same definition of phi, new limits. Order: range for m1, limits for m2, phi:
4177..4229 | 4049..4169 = 4.96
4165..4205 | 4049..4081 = 4.96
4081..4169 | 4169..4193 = 4.84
